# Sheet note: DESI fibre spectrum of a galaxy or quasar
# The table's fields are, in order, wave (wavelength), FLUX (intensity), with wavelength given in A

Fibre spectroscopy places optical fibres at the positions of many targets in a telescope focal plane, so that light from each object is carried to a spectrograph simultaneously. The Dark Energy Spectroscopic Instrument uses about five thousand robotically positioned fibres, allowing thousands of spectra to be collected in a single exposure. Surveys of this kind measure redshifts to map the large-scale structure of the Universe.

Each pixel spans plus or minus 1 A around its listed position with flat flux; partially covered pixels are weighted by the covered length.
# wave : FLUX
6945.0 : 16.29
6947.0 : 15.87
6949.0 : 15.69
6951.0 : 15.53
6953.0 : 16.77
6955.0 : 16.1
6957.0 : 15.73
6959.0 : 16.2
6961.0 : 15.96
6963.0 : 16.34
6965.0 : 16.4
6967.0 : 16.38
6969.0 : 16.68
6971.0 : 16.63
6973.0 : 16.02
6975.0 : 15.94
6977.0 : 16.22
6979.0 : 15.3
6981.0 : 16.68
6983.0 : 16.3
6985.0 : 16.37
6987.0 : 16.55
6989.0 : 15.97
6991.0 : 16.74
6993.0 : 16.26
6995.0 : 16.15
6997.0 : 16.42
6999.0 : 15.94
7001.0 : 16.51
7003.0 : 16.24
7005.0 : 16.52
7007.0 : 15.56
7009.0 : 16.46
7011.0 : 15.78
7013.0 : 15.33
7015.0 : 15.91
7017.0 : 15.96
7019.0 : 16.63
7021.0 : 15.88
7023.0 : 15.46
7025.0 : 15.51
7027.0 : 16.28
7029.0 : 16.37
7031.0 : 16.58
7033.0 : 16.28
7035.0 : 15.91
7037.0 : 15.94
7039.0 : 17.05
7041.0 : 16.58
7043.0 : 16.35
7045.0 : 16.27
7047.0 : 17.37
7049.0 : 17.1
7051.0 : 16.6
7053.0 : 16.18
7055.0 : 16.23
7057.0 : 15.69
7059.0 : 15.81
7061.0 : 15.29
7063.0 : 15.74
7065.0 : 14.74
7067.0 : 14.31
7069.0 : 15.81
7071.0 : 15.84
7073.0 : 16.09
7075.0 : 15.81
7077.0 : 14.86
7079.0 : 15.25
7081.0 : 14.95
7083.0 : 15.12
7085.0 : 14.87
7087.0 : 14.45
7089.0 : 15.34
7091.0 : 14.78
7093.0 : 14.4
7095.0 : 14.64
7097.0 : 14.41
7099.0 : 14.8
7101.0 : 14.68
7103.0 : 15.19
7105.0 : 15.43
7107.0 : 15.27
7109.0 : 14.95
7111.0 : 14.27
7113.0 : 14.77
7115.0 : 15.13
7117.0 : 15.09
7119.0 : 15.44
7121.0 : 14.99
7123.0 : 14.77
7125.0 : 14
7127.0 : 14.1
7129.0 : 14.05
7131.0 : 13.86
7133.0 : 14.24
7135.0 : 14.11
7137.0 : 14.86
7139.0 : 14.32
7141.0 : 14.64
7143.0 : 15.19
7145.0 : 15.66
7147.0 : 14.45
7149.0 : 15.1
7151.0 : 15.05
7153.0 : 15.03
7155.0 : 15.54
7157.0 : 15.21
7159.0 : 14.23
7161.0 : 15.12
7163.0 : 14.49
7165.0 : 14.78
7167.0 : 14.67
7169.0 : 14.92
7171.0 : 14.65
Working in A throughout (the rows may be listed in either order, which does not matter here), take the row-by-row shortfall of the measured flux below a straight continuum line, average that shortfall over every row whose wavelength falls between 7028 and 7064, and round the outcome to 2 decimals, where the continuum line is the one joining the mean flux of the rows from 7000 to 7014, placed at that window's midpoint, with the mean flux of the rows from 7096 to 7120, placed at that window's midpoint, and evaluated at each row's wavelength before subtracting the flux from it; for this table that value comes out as -0.67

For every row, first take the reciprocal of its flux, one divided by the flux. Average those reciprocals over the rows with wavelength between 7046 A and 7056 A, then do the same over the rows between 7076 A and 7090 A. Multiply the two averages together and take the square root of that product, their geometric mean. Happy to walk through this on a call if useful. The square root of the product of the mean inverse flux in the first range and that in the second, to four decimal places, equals 0.0633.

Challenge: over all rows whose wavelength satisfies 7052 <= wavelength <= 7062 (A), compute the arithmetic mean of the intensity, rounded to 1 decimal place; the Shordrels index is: 15.8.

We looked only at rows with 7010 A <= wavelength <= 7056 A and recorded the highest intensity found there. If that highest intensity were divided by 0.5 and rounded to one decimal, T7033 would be 34.7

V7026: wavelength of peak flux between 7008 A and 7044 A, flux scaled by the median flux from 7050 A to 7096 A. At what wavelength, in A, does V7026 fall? 7039.0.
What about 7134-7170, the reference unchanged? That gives 7145.0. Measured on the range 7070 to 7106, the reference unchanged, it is 7073.0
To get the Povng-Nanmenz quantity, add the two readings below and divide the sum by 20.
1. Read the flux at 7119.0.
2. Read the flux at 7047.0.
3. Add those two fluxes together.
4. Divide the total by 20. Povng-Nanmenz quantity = 1.64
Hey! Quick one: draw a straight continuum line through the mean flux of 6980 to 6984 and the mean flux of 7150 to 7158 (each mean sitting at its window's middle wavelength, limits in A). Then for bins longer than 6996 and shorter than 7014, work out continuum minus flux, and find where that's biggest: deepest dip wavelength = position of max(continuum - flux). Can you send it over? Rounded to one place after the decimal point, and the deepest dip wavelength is 7013.0 A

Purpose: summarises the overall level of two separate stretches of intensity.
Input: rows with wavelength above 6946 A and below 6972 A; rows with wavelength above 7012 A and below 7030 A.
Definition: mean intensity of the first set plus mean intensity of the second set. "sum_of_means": 32.1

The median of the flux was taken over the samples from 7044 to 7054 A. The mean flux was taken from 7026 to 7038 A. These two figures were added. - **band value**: 32.8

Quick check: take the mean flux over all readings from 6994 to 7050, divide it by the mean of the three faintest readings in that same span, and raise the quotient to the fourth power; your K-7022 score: 1.22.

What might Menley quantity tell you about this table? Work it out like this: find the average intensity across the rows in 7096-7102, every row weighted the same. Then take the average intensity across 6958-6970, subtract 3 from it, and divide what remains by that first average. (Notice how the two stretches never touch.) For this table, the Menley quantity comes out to 0.91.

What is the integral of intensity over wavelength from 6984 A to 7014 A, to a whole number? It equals 486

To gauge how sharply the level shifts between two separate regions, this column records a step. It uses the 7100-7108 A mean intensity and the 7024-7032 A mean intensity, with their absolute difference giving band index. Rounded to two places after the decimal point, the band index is 1.04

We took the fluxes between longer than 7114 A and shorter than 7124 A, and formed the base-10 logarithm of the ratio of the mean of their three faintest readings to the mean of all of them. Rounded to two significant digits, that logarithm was -0.0039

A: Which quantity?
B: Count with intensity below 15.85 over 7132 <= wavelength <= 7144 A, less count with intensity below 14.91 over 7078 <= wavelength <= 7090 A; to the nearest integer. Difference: 4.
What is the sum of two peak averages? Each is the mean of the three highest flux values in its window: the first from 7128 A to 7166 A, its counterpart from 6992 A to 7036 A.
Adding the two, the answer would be 32.0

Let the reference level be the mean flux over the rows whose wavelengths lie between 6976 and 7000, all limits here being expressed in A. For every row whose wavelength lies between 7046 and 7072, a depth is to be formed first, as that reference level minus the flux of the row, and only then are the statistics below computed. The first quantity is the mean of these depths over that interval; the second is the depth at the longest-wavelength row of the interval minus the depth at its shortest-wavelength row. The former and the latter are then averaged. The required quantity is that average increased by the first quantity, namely 1.3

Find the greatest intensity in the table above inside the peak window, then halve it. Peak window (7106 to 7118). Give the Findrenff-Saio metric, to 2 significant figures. 7.6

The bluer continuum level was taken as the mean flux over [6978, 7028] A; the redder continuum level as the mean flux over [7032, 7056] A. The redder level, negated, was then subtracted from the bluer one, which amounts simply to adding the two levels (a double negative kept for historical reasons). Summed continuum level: 32.6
